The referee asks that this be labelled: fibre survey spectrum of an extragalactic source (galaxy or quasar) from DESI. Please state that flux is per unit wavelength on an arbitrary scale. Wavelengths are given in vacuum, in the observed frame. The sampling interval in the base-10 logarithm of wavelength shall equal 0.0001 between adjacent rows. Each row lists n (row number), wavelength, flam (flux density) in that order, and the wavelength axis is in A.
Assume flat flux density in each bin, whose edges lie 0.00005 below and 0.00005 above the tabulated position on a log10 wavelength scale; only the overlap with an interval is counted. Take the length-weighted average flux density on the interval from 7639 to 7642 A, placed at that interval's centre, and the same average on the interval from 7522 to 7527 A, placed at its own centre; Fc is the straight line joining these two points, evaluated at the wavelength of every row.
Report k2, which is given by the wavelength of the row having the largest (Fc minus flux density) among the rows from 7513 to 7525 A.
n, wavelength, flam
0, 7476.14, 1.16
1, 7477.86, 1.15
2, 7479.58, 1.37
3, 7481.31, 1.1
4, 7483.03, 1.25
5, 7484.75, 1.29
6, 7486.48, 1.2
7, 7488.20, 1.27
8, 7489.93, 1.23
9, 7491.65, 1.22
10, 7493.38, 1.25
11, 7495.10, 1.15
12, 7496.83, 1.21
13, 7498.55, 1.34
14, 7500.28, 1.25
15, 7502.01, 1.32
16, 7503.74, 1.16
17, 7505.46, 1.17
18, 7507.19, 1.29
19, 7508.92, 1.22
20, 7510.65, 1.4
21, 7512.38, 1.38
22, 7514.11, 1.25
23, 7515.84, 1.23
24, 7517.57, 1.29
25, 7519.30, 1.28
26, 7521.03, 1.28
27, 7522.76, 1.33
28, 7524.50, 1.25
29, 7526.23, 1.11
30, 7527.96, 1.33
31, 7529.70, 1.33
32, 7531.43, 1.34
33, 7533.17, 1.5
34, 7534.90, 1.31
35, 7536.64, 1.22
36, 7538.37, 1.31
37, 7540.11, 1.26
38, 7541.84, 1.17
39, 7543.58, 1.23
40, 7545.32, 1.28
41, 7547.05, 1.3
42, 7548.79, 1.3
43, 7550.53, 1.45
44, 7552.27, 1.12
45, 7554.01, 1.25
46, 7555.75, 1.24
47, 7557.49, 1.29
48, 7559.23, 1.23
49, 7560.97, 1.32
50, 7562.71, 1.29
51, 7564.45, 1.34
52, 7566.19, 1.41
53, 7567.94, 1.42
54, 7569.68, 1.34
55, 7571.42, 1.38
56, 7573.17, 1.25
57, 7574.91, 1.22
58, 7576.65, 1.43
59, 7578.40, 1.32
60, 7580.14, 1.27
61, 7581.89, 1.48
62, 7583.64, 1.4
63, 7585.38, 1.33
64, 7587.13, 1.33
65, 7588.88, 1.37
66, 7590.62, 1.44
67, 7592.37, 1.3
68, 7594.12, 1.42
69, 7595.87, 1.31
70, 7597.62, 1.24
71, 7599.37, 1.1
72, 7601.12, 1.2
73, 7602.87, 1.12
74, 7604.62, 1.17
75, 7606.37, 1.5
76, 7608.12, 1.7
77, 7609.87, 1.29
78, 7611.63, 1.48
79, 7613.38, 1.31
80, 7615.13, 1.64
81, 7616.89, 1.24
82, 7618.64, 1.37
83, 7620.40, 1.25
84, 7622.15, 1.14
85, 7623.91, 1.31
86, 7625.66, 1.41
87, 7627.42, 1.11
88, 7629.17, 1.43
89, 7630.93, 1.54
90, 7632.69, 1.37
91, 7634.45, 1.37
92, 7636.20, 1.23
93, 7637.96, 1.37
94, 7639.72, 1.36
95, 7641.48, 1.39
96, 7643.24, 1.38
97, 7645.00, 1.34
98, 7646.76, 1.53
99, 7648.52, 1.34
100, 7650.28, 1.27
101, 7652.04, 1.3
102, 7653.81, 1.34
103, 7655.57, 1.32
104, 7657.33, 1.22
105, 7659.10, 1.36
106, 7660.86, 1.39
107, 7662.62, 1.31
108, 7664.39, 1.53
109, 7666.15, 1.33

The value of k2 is 7515.84 A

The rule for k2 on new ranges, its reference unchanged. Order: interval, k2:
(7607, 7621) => 7616.89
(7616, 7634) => 7627.42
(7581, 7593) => 7592.37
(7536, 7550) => 7541.84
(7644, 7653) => 7650.28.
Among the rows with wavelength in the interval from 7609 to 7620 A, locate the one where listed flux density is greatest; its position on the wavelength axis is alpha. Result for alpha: 7615.13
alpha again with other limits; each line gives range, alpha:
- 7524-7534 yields 7533.17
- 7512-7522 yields 7512.38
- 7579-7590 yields 7581.89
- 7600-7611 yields 7608.12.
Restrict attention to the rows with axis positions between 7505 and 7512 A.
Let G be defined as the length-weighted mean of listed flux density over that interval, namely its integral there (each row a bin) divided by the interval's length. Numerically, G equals 1.28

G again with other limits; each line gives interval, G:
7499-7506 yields 1.23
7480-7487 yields 1.22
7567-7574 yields 1.35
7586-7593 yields 1.36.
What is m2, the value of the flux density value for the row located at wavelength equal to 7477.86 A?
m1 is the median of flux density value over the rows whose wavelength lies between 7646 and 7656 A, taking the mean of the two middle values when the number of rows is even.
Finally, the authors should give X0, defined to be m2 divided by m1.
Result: 0.86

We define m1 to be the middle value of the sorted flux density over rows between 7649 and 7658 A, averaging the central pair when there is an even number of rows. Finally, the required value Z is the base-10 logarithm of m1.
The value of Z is 0.114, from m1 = 1.30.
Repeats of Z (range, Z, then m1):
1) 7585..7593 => 0.124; 1.33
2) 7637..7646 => 0.137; 1.37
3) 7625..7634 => 0.149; 1.41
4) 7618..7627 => 0.117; 1.31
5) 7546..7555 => 0.114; 1.30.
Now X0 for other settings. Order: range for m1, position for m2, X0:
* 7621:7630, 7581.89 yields 1.13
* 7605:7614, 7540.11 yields 0.85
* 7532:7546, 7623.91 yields 1.03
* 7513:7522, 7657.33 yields 0.95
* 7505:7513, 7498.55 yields 1.04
